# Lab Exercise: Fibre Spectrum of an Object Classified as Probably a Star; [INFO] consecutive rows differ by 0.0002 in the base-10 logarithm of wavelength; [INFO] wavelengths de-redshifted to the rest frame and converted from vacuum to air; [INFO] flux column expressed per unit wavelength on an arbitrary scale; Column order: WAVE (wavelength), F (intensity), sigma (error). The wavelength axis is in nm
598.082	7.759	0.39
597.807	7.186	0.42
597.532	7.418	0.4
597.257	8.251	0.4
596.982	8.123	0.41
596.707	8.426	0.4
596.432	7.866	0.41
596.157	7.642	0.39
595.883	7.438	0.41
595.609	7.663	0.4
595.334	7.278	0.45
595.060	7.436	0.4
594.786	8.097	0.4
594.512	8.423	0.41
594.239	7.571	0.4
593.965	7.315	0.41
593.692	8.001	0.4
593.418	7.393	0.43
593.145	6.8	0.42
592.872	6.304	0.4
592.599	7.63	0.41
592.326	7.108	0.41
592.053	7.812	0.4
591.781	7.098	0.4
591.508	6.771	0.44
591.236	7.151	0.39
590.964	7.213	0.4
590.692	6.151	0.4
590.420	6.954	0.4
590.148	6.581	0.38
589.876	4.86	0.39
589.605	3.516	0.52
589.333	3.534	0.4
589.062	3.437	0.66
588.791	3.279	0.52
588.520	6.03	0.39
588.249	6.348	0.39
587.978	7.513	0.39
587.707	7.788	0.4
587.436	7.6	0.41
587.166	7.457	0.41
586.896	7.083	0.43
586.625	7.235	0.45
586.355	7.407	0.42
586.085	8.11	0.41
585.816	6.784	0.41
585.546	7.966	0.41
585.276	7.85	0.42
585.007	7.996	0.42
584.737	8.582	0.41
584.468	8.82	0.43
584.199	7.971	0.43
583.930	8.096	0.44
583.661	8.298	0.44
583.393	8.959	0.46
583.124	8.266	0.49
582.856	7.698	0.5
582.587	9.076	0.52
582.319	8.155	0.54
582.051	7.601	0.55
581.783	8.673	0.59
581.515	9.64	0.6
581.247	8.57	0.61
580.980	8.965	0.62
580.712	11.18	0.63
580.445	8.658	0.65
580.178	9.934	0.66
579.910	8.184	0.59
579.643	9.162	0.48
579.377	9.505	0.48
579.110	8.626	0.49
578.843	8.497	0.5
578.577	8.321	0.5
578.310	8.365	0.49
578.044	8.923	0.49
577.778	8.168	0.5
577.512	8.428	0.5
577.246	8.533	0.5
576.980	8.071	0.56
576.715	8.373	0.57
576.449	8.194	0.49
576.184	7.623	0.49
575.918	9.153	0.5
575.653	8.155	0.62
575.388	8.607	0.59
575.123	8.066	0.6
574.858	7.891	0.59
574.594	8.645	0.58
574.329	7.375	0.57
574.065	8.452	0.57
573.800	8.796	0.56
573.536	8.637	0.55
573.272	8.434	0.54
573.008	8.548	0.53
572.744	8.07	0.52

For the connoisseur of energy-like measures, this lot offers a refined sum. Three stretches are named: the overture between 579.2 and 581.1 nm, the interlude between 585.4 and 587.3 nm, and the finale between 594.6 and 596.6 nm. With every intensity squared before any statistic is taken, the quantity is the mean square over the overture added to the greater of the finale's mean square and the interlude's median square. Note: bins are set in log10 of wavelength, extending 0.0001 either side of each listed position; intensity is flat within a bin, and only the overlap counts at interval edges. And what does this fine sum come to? 147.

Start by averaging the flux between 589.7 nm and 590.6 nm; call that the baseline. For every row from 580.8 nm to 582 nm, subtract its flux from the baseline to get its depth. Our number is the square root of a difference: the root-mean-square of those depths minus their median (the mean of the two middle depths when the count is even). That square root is 2.4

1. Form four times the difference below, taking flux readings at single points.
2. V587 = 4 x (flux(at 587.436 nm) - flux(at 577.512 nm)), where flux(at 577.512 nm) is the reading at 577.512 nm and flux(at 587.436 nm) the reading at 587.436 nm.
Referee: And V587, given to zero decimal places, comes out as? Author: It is -3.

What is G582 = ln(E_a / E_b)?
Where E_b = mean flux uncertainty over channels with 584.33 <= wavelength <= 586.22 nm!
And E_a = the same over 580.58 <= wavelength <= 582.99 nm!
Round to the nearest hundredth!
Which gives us 0.32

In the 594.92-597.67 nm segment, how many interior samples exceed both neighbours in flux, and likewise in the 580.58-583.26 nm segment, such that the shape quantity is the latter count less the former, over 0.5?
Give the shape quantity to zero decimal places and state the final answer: -2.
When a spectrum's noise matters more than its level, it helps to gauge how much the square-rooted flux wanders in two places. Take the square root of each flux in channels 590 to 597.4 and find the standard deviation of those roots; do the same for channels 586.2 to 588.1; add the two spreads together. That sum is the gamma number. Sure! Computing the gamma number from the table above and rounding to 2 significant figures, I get 0.15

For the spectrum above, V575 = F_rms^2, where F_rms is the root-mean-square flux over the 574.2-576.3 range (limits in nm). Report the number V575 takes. 67.4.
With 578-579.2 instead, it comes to 73.1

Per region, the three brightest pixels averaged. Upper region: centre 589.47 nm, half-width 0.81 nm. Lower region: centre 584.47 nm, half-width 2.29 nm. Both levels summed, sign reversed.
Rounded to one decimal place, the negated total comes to -13.9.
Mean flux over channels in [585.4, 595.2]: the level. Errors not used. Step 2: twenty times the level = 135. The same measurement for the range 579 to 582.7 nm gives 180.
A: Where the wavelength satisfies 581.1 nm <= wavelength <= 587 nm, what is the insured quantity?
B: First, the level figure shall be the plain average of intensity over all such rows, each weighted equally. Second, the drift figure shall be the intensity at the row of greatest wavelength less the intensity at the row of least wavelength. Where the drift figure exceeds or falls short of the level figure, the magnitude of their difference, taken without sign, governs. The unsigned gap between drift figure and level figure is 9.6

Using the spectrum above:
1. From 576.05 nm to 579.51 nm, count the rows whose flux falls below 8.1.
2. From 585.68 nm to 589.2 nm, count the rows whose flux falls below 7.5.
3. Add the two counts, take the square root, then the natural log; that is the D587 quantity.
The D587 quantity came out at 1.20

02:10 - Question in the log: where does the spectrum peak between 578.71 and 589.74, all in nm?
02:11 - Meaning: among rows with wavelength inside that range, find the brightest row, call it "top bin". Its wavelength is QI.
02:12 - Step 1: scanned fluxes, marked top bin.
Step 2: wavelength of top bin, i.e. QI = 580.712 nm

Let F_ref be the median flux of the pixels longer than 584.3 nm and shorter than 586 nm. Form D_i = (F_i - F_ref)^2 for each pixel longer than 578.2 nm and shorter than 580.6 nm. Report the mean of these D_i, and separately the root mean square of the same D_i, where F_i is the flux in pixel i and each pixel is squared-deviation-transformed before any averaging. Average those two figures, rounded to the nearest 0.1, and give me 1.3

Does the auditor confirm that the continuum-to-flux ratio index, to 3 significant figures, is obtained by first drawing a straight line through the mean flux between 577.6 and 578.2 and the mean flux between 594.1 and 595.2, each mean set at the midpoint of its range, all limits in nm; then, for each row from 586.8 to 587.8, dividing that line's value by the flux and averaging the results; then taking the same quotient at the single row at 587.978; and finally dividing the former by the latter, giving 1.01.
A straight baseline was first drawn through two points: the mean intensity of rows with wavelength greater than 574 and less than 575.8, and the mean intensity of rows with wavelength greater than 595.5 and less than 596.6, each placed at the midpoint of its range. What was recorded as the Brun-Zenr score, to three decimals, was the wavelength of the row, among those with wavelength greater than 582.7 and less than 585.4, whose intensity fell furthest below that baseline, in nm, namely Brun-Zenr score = 582.856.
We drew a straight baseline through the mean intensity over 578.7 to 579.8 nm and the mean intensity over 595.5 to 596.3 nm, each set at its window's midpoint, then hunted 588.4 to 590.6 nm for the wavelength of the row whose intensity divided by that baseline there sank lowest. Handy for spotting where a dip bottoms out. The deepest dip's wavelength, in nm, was 588.791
